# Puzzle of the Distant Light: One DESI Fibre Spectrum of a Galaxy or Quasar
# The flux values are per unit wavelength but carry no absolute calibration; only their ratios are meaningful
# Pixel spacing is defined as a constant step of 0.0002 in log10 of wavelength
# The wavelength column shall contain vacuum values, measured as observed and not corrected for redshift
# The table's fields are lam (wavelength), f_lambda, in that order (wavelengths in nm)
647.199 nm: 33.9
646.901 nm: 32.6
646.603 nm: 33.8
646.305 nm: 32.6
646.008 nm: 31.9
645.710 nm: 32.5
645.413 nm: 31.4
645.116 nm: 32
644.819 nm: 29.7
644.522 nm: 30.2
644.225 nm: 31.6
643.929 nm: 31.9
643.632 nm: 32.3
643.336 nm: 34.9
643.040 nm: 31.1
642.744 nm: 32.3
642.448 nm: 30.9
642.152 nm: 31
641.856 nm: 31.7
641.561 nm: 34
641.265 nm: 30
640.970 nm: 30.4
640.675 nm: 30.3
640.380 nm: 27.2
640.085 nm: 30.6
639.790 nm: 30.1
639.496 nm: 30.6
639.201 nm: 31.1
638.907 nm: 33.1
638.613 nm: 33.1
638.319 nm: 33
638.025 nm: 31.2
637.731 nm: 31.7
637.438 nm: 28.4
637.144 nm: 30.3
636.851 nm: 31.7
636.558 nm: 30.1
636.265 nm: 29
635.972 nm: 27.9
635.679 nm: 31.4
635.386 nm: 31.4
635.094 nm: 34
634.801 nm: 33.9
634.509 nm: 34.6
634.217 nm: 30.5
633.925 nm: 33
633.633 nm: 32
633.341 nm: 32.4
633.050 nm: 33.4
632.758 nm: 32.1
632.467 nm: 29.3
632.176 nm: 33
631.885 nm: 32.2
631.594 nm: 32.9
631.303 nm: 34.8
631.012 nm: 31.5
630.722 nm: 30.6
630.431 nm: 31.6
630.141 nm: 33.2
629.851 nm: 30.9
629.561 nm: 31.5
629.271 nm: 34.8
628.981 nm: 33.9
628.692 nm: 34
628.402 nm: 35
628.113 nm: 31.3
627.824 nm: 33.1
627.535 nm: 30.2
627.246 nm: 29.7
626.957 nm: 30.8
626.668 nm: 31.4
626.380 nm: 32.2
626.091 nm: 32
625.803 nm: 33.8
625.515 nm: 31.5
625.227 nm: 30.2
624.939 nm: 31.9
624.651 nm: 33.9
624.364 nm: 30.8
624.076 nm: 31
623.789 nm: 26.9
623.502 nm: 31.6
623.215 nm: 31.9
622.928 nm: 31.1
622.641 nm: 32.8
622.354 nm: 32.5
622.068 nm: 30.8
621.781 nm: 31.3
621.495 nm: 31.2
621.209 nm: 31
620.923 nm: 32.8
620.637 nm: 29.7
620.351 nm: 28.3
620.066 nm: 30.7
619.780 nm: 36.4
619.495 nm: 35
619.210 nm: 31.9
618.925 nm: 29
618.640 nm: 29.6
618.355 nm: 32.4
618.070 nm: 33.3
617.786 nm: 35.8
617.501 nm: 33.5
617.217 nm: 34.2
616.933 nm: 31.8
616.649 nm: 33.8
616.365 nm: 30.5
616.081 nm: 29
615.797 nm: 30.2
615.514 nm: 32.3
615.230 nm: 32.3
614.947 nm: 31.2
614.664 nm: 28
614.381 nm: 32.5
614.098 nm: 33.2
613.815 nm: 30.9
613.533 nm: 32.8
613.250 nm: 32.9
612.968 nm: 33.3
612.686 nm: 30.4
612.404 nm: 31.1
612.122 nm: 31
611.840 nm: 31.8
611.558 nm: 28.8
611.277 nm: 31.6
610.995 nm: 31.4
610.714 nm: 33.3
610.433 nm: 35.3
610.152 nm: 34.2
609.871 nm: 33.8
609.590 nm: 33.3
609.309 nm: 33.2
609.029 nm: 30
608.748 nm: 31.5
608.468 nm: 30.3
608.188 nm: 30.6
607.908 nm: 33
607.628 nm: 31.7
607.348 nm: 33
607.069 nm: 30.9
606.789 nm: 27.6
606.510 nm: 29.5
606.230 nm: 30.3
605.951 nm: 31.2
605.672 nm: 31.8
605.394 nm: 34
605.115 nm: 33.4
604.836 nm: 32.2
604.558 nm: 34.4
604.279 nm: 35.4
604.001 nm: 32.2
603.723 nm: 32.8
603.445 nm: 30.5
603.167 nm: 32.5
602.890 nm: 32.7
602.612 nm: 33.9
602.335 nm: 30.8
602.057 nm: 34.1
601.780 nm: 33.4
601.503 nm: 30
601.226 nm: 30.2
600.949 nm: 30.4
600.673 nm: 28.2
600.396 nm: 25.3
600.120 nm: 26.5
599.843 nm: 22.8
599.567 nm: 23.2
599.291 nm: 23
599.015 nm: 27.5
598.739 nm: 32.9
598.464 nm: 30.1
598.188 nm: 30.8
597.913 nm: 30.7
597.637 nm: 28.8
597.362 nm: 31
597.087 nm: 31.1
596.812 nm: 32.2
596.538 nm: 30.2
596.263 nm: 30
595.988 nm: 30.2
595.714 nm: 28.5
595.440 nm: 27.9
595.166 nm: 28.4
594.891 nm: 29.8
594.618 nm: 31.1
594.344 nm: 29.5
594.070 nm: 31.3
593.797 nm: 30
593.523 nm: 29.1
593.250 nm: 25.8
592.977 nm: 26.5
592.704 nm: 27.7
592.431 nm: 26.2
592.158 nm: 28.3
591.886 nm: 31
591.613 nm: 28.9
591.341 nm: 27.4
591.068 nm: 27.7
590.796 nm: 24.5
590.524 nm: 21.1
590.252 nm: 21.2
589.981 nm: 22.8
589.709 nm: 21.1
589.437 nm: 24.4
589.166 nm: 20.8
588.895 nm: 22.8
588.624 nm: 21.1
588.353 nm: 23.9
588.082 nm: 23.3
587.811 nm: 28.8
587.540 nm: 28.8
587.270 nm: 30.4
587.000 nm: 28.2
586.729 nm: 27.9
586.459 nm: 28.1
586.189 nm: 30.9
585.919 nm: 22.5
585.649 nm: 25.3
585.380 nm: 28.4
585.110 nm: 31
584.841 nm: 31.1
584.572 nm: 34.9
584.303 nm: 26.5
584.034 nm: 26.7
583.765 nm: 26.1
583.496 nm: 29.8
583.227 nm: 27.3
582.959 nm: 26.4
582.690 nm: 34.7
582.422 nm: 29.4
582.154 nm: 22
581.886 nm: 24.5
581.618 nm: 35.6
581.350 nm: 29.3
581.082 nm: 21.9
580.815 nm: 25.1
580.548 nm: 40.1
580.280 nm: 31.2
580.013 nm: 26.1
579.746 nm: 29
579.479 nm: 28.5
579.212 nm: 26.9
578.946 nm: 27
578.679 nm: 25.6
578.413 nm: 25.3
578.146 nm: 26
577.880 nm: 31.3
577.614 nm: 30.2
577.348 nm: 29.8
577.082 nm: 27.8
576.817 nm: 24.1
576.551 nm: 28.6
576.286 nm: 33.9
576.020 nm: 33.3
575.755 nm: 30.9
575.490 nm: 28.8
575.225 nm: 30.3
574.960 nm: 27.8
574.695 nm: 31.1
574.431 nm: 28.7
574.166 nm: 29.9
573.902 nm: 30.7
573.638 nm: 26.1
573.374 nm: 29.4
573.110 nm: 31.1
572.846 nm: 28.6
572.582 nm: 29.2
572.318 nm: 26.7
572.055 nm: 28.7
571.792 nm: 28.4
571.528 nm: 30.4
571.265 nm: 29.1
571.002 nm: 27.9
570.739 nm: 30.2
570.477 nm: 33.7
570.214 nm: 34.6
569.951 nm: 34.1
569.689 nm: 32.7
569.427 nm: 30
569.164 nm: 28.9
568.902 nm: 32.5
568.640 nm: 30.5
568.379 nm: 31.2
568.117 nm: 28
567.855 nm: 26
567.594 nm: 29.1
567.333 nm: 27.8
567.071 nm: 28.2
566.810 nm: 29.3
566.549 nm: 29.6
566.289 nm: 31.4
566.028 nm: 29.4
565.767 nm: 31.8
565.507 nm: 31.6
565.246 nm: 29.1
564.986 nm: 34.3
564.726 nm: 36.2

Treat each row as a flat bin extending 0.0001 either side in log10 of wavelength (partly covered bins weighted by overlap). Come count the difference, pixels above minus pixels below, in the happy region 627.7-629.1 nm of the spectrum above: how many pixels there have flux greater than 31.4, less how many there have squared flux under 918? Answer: 4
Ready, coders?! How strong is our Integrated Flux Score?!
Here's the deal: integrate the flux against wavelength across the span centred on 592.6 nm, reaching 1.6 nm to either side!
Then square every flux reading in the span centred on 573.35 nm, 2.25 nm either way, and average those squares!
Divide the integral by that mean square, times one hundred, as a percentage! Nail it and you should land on 11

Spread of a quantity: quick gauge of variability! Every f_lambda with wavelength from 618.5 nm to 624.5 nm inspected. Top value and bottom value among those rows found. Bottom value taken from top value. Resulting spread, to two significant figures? 9.5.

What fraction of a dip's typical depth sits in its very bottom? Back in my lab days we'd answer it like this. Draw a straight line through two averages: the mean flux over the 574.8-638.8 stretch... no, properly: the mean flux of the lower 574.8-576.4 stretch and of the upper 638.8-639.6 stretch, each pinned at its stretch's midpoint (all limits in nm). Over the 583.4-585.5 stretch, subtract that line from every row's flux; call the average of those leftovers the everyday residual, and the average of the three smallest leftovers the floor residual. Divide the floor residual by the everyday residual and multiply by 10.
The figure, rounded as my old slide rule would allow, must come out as 28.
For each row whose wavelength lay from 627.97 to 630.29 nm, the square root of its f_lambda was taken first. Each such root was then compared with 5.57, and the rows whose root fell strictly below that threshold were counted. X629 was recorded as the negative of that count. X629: -1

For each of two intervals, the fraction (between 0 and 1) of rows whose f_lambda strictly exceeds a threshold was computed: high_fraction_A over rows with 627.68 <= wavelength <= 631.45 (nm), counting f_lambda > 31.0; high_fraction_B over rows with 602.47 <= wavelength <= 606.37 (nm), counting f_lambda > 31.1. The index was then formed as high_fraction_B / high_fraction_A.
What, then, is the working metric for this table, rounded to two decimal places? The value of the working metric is 1.01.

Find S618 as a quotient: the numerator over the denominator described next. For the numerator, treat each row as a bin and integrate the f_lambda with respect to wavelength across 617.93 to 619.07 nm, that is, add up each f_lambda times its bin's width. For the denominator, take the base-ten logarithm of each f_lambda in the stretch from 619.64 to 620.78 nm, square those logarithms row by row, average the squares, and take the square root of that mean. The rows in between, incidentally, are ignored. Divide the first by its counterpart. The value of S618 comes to 23.7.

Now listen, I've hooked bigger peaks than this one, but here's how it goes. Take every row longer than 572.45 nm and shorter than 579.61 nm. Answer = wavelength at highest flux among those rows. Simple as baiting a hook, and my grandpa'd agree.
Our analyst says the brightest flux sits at 576.286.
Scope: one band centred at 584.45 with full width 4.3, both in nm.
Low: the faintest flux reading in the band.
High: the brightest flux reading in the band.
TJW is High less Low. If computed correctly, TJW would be 12.4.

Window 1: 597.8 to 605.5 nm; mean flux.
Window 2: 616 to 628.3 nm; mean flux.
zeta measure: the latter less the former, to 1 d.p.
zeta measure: 1.2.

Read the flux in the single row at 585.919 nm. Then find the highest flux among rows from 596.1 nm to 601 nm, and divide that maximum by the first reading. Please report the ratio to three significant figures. 1.46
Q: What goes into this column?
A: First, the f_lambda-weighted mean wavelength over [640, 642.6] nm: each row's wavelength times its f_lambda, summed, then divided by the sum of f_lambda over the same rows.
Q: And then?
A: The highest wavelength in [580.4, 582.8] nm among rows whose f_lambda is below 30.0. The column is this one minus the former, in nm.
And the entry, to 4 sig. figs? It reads -58.86 nm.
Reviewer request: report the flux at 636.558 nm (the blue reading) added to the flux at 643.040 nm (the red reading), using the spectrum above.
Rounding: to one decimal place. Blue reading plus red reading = 61.2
